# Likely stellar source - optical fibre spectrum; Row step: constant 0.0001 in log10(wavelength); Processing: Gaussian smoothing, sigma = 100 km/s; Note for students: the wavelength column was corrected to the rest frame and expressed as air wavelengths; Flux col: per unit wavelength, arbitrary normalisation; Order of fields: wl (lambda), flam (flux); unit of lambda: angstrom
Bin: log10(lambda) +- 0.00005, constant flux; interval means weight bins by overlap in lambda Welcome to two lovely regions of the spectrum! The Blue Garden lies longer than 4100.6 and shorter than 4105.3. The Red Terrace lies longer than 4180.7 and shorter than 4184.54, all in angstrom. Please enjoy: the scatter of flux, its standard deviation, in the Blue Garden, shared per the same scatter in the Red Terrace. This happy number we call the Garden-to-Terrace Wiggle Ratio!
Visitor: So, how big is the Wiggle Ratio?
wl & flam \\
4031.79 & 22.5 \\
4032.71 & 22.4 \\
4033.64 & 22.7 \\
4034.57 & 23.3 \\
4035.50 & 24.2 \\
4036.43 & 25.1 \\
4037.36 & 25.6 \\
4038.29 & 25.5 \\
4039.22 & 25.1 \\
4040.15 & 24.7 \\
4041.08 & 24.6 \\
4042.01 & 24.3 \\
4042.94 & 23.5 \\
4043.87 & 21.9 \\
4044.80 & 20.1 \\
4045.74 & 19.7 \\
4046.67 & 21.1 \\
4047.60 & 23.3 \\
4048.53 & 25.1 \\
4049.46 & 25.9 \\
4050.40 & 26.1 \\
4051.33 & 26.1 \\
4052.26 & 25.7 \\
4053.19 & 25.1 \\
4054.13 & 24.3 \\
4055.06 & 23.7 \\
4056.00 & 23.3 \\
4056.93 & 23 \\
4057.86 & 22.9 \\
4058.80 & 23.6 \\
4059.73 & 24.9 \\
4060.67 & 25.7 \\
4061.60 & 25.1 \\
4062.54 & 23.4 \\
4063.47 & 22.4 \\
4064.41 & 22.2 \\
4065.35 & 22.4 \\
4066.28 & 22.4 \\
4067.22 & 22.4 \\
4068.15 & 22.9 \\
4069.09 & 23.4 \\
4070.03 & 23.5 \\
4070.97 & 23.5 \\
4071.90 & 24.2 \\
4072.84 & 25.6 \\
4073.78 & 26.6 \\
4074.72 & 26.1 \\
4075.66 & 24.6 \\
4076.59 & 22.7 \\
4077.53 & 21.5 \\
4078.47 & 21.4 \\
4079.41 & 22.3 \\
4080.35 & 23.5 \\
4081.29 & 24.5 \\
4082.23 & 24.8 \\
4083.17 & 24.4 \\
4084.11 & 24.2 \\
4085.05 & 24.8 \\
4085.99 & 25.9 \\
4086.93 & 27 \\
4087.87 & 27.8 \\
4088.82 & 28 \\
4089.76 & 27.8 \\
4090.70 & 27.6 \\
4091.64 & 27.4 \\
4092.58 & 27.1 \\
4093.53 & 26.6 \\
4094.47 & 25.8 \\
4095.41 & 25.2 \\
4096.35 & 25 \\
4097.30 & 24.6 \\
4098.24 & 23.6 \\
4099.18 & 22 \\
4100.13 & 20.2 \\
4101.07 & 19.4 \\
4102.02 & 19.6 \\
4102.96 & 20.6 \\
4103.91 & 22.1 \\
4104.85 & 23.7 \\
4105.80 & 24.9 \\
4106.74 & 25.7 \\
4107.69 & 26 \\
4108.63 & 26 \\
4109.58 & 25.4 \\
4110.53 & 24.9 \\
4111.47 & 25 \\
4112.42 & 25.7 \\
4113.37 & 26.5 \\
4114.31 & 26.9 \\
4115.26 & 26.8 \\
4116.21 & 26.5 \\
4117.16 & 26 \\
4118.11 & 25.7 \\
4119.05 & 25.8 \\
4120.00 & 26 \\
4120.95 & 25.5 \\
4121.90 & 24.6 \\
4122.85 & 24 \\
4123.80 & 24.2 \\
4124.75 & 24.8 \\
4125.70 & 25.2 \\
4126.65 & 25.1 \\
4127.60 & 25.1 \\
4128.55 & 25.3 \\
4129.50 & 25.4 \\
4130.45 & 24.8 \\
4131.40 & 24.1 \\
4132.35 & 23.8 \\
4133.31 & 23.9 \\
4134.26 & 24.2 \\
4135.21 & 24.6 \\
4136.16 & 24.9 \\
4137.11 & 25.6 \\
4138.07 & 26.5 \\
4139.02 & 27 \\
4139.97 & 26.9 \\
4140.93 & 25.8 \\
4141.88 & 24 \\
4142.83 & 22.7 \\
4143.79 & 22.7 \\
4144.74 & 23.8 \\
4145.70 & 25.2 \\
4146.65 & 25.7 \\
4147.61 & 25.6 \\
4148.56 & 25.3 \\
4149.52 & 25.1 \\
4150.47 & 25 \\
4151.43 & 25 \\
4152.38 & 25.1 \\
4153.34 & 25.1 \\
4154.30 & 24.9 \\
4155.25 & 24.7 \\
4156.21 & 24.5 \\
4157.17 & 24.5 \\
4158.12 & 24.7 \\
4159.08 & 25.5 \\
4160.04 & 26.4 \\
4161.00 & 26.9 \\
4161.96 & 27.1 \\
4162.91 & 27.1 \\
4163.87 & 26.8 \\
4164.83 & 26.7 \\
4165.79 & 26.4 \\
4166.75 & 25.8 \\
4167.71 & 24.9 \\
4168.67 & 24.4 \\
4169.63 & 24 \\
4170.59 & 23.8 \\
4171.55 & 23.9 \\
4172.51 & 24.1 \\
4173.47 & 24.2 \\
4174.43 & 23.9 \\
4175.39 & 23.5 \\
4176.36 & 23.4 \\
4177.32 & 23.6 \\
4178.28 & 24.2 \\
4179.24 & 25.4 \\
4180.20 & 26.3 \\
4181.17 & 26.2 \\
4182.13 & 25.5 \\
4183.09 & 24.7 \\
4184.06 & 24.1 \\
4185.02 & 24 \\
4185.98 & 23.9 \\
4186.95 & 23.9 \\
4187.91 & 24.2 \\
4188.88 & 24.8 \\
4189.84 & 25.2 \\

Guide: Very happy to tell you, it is 2.0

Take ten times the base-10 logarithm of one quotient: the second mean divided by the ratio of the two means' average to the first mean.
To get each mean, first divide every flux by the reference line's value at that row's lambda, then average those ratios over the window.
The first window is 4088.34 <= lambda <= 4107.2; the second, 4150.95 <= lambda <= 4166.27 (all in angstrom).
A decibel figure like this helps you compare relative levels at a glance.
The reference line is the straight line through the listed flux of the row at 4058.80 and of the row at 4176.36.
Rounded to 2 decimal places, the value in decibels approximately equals 0.27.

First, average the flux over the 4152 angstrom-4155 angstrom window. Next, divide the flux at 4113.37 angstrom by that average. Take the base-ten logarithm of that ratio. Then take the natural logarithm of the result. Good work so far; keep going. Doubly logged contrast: -3.7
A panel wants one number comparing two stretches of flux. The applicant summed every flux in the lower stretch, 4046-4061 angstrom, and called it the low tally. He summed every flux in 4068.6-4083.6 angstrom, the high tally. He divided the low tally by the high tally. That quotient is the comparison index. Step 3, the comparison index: 1.02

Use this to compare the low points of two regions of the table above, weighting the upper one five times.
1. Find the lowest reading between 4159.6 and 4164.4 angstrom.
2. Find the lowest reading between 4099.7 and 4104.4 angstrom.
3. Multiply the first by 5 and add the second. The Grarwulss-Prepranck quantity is 151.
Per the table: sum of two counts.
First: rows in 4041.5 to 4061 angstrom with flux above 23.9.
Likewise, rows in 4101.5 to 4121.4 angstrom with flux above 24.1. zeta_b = 27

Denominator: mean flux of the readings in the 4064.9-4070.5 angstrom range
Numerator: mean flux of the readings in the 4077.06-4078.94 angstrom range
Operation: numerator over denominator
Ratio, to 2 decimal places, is 0.94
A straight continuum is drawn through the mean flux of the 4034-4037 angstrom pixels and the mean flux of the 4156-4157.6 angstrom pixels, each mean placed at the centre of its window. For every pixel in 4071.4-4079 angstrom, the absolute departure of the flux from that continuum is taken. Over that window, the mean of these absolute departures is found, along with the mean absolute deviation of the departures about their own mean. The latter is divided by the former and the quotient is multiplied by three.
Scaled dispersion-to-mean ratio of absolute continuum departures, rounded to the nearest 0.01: 1.49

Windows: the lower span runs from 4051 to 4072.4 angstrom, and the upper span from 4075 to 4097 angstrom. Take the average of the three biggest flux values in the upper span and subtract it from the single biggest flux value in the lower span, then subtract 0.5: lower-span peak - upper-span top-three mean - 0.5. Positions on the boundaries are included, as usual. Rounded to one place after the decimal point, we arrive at -2.3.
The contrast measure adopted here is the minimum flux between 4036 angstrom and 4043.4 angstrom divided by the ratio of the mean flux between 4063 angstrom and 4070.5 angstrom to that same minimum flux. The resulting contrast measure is 24.3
